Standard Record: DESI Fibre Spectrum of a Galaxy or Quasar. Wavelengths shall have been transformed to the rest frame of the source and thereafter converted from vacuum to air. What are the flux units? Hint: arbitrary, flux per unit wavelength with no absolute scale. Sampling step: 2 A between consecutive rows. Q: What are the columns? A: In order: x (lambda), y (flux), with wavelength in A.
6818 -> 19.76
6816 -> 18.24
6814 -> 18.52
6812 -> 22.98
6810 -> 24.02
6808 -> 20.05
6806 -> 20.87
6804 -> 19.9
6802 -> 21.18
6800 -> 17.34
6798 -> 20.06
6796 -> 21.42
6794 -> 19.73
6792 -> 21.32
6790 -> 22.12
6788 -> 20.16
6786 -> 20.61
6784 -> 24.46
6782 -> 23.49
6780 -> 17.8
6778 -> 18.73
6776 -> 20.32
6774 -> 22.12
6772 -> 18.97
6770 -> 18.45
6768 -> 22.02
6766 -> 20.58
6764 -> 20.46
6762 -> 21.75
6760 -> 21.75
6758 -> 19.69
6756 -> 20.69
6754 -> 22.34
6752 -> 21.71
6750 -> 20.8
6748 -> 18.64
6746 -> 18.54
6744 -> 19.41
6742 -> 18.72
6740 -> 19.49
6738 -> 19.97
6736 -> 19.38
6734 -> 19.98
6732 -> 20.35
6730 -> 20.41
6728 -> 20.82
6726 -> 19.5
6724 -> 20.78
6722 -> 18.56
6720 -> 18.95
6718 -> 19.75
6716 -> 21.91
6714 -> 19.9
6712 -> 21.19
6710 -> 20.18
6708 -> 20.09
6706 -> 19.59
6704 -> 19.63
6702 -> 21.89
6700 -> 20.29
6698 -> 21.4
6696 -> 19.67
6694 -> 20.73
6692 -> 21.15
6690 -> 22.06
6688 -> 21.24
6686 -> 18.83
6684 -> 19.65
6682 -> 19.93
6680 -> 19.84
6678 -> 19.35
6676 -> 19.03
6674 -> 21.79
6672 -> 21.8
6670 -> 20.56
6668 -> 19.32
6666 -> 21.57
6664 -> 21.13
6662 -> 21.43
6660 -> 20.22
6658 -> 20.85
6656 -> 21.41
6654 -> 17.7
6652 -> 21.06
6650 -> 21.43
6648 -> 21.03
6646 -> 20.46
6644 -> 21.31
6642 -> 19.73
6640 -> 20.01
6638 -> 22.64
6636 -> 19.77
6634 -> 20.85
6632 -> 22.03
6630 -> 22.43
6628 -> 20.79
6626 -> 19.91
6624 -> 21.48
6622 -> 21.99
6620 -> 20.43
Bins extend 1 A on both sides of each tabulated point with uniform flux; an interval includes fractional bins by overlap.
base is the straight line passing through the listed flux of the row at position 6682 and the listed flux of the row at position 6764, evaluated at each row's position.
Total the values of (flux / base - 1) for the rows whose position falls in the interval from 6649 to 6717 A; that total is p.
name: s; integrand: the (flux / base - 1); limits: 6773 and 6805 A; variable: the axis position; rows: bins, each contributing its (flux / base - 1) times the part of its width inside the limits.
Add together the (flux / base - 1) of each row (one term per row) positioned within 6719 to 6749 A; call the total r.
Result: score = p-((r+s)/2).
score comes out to 1.2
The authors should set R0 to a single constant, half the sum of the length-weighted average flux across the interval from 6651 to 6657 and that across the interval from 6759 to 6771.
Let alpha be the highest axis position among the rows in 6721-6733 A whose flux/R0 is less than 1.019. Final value 6732 A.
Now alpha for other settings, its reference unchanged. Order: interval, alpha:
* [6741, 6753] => 6750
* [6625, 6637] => 6636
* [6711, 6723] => 6722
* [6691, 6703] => 6700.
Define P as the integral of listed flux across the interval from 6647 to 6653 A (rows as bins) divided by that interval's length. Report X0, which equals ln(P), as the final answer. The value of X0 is 3.05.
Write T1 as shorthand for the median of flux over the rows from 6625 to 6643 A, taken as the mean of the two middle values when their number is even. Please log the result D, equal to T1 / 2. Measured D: 10.4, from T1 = 20.8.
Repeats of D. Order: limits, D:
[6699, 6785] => 10.1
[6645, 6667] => 10.5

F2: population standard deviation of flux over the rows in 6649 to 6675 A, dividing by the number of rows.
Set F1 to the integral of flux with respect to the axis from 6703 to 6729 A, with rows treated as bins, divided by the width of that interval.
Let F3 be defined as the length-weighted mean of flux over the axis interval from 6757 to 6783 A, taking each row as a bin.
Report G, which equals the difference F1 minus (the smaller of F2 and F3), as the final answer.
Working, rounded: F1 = 20.07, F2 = 1.11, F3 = 20.47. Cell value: 19.0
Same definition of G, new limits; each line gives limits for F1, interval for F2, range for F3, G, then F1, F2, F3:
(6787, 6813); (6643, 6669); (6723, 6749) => 19.8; 20.86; 1.05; 19.69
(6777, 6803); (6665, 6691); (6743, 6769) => 19.5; 20.65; 1.12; 20.64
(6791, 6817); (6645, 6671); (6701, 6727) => 19.4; 20.43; 1.03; 20.15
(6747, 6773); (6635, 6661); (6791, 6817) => 19.5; 20.60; 1.14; 20.43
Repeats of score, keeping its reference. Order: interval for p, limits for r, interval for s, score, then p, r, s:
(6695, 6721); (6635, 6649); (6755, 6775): -0.1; 0.2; 0.37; 0.18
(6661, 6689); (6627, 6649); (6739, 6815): 0.0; 0.4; 0.76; 0.05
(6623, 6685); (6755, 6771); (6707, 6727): 1.4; 1.4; 0.09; -0.07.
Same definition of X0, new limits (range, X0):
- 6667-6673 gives 3.02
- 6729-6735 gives 3.01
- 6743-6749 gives 2.94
